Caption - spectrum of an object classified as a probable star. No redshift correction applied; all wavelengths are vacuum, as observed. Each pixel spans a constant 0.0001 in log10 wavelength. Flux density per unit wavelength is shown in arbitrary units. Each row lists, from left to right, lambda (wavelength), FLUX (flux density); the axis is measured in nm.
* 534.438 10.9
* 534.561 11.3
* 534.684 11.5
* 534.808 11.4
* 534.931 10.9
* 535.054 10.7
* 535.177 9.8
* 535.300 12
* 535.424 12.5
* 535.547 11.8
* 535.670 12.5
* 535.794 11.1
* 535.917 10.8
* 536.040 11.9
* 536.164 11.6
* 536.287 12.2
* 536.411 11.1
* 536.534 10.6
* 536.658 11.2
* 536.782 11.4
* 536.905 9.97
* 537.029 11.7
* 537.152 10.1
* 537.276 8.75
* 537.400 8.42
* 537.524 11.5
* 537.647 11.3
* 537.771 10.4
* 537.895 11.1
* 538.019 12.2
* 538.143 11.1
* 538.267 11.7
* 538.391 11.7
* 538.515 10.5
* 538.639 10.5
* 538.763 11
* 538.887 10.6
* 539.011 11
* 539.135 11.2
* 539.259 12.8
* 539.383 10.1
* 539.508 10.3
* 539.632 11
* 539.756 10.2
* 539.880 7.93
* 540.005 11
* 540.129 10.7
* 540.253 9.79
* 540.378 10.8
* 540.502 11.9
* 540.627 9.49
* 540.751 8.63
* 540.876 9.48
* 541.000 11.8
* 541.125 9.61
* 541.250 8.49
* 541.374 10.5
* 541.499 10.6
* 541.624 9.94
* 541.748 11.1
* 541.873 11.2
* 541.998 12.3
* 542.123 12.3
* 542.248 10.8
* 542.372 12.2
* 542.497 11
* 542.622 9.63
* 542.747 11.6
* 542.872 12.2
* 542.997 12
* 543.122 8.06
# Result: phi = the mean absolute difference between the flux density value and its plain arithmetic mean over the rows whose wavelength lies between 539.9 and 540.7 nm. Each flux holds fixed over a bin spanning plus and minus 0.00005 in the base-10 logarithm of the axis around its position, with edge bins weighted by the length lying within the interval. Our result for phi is 0.65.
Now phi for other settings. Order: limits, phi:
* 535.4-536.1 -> 0.54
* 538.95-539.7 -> 0.62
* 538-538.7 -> 0.58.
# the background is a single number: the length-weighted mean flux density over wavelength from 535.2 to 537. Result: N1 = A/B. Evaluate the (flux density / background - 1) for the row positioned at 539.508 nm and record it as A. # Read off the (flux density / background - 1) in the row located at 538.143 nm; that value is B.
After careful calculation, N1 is 3.3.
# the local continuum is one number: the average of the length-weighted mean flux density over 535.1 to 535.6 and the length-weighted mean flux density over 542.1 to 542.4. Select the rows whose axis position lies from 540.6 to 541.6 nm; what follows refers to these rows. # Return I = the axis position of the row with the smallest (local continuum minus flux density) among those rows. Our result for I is 541.000 nm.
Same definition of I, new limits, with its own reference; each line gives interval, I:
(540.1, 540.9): 540.502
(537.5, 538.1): 538.019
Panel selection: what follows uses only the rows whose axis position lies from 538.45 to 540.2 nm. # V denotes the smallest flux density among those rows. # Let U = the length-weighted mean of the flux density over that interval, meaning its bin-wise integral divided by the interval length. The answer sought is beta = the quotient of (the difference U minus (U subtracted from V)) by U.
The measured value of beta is 1.25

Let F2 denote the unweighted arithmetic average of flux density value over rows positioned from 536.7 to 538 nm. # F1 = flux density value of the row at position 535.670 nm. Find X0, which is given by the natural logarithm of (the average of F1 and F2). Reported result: 2.44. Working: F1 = 12.5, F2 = 10.5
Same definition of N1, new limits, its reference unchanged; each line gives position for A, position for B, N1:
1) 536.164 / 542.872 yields 0.2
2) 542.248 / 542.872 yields -0.8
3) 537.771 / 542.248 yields 1.6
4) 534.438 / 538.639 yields 0.6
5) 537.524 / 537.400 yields 0.0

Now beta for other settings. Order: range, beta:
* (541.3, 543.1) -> 1.14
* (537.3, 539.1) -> 1.23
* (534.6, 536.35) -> 1.15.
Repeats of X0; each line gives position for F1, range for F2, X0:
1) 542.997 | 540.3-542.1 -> 2.42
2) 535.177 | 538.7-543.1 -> 2.33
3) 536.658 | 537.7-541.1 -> 2.39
